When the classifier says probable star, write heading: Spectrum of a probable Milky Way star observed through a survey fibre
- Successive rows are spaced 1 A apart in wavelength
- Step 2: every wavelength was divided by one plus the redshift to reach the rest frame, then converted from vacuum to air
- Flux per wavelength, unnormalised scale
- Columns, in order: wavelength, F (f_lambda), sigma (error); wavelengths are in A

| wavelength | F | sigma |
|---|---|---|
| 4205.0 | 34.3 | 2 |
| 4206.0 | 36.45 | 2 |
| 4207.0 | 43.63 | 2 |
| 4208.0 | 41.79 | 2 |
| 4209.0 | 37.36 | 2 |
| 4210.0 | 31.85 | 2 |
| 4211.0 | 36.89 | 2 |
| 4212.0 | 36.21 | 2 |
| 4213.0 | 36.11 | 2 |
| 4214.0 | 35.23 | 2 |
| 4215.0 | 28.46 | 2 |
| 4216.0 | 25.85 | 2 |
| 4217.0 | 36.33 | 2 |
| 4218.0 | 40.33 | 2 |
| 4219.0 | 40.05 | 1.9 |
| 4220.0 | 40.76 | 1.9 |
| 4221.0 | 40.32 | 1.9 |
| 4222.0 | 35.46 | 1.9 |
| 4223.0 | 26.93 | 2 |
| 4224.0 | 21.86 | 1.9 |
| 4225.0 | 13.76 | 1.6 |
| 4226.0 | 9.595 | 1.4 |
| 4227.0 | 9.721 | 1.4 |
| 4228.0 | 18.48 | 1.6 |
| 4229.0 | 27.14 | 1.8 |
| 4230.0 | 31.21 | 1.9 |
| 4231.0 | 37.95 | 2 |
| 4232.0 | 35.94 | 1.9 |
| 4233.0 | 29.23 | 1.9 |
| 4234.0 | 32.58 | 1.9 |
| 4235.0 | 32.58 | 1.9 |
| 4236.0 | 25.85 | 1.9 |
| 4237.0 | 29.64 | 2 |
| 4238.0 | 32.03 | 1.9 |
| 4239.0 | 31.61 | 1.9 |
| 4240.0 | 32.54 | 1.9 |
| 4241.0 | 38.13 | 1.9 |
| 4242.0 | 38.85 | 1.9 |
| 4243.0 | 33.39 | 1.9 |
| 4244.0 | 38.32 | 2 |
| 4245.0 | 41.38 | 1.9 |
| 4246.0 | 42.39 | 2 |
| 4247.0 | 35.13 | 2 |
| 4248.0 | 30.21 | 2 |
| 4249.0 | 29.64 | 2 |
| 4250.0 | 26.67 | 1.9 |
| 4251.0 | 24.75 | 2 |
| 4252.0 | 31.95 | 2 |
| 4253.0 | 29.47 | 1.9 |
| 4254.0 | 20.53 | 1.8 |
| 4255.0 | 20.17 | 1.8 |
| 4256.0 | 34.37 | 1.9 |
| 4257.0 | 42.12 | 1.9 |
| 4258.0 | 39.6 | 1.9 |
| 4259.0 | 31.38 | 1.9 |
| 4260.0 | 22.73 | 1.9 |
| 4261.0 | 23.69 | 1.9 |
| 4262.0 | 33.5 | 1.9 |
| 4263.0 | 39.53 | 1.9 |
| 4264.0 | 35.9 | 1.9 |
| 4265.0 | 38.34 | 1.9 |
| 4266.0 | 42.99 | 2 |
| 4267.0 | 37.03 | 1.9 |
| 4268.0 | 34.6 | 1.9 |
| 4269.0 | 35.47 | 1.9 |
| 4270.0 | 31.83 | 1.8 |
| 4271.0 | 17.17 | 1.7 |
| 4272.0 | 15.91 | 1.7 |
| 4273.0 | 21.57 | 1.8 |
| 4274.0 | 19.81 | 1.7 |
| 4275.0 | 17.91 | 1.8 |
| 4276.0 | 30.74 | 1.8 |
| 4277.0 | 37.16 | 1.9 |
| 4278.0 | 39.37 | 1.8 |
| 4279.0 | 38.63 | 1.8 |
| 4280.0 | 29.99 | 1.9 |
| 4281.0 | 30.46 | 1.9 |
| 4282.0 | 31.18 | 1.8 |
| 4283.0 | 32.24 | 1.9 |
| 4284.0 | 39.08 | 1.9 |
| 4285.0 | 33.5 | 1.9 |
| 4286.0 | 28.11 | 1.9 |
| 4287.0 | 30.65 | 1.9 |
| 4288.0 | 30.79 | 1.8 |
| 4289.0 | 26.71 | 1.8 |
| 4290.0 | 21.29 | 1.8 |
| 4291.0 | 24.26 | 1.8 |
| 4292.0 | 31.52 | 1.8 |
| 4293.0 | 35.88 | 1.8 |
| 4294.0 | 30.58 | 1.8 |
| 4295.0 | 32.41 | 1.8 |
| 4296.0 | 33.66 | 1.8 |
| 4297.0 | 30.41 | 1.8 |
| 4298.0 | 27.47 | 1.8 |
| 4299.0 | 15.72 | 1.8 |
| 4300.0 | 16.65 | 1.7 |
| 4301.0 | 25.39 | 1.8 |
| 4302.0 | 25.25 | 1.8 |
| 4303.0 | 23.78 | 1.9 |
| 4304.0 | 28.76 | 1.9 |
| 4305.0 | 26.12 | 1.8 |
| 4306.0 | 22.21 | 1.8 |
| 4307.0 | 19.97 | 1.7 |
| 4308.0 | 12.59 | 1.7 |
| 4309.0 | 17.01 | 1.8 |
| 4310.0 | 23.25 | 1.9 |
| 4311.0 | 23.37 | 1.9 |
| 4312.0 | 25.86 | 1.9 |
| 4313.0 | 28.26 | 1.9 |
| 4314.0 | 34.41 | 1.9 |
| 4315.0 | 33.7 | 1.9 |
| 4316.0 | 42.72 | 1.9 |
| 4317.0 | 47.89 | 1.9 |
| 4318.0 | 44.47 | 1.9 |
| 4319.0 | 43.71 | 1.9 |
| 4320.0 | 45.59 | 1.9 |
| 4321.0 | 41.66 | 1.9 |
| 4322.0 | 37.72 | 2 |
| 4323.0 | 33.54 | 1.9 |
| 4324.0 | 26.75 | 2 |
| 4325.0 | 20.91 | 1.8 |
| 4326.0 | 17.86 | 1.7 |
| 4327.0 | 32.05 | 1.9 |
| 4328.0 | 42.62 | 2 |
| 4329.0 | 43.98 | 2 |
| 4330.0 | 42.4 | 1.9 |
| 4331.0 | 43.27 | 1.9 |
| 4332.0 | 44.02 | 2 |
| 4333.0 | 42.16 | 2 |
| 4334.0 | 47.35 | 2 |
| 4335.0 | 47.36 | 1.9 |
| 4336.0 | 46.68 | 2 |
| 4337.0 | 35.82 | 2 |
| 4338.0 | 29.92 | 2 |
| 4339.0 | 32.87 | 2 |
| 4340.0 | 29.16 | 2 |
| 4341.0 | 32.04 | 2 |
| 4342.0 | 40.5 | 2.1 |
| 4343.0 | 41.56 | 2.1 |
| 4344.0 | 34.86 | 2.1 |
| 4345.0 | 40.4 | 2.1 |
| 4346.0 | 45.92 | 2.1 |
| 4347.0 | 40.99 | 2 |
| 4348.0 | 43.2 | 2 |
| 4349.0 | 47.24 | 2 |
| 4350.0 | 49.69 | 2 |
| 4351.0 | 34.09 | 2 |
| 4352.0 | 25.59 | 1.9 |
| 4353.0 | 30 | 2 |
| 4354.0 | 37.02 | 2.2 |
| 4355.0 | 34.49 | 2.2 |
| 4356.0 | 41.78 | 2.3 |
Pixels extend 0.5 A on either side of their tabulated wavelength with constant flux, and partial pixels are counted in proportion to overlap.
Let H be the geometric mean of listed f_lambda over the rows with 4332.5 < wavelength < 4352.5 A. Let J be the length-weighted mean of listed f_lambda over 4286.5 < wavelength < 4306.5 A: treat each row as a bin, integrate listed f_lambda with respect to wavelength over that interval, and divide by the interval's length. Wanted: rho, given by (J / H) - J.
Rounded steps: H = 39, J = 27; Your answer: -26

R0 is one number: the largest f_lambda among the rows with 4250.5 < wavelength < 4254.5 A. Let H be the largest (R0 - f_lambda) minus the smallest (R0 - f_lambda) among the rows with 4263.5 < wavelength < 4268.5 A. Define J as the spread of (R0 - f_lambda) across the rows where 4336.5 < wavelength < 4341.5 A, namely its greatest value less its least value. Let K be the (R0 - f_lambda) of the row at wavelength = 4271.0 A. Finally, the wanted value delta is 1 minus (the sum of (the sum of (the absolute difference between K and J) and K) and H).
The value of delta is -30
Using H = 8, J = 6.7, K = 15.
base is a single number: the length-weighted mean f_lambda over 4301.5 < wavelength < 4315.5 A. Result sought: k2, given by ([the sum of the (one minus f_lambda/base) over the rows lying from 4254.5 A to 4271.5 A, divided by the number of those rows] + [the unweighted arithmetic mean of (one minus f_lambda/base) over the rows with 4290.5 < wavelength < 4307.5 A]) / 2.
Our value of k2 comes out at -0.21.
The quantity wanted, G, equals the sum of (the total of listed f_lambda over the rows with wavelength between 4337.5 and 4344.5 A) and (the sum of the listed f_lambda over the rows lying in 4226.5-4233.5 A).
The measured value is 431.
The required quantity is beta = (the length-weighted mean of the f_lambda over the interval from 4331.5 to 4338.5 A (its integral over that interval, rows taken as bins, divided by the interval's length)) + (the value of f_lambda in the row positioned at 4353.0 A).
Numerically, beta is 72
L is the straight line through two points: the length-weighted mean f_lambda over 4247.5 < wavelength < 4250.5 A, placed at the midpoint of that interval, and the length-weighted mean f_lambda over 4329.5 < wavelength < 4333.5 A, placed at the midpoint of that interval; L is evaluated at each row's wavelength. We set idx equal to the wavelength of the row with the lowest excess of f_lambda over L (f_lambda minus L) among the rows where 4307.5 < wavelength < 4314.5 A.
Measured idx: 4308.0 A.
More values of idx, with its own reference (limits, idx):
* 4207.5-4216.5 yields 4216.0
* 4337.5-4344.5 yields 4340.0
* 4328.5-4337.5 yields 4337.0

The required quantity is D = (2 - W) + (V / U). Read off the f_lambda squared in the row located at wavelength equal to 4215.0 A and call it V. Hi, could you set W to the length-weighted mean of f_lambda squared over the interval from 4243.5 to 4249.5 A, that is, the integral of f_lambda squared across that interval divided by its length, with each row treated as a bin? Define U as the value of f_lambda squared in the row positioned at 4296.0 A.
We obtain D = -1331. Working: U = 1133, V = 810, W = 1334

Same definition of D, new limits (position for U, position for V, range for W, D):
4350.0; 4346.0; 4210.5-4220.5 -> -1288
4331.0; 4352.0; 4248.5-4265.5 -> -995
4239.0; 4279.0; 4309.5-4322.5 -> -1390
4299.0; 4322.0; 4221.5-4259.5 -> -962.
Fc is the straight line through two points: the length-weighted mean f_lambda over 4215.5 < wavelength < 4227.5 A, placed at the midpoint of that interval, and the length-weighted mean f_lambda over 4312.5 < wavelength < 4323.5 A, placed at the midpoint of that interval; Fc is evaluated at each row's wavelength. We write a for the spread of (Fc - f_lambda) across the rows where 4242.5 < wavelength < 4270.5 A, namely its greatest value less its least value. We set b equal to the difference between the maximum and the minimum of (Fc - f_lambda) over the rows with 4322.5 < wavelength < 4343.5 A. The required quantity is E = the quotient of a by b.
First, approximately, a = 23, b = 28.6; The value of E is 0.8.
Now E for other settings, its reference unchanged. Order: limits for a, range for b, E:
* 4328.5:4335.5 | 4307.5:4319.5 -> 0.1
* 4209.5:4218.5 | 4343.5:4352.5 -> 0.6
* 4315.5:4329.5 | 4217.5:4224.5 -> 1.6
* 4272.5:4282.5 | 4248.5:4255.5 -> 1.7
